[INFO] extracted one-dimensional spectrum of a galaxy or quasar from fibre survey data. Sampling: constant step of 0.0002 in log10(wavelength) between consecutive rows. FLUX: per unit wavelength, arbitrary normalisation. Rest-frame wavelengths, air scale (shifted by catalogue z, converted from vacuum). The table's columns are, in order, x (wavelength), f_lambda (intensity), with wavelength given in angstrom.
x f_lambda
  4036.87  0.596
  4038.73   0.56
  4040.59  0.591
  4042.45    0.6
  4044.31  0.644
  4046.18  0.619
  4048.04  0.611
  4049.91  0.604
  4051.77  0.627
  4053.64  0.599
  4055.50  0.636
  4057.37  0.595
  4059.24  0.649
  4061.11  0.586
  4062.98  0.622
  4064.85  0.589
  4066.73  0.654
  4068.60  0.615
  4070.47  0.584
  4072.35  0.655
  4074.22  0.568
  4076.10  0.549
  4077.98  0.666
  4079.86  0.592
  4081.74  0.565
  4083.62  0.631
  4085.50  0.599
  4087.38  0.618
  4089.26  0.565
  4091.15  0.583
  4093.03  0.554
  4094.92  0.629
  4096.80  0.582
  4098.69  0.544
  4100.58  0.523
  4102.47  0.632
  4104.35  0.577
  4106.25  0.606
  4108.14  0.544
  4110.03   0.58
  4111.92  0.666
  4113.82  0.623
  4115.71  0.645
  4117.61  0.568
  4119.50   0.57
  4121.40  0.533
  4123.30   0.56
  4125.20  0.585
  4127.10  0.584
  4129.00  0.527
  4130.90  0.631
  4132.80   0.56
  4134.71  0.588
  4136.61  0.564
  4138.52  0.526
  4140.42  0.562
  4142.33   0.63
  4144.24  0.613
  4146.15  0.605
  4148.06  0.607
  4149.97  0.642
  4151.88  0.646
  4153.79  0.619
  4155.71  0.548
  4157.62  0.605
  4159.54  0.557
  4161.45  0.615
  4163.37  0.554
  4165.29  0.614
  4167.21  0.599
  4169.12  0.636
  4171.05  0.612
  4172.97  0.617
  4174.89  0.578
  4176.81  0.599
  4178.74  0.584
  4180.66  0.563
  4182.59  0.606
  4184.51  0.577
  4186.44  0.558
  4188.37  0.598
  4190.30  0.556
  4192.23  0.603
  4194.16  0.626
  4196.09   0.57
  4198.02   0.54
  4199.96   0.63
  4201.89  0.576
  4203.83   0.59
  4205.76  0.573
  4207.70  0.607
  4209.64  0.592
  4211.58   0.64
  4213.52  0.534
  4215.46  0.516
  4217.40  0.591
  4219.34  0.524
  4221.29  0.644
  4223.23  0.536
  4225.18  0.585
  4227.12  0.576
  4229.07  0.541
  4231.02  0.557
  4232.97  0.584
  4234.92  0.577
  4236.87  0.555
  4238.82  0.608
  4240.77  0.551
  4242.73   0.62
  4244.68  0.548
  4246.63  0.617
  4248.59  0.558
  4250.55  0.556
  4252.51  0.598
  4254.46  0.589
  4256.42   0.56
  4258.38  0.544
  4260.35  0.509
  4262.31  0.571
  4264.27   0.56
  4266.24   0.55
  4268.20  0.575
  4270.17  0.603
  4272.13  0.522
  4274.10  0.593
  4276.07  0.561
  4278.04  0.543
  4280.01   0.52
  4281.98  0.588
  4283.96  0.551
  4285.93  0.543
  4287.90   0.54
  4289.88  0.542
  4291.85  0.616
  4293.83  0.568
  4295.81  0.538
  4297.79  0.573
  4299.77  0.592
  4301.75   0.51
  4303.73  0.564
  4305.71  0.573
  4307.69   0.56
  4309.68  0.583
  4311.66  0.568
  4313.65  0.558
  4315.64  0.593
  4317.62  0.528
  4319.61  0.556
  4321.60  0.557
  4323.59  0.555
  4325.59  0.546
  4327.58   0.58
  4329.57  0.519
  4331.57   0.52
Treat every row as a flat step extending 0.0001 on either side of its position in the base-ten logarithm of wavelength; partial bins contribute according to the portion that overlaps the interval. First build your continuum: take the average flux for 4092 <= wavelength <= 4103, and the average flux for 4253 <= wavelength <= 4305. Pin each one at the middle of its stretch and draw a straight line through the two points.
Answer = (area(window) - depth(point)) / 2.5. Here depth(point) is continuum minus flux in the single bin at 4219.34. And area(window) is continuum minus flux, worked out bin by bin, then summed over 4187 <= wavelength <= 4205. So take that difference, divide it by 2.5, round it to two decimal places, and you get -0.09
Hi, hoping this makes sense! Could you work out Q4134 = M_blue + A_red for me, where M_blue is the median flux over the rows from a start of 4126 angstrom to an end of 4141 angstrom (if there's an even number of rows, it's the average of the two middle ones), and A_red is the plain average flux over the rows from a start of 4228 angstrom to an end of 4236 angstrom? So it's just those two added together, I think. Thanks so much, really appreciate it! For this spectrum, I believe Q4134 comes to 1.13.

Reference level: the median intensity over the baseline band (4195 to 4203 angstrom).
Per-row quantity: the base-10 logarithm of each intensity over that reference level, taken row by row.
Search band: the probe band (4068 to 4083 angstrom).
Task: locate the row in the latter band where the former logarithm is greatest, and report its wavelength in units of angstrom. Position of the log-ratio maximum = 4077.98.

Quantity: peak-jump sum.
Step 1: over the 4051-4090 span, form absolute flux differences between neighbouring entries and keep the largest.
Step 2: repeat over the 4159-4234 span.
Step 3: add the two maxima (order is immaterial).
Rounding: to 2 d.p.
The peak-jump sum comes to 0.24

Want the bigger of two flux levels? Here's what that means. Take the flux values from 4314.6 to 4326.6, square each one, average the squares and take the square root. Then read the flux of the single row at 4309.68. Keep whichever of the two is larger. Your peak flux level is 0.58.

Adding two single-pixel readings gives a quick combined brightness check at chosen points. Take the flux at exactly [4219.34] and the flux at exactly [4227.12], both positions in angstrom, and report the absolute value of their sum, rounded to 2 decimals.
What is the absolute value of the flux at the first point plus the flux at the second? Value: 1.10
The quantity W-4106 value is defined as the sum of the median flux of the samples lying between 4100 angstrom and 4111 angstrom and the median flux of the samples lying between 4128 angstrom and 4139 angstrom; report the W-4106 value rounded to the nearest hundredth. 1.14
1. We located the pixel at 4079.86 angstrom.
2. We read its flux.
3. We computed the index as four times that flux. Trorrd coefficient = 2.4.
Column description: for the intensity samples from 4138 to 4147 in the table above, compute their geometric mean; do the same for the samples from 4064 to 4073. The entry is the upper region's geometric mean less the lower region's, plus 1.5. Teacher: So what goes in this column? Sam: 1.47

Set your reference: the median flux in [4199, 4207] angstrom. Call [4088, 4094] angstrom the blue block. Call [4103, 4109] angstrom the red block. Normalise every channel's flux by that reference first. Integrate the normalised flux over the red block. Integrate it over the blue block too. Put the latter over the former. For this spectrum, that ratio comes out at 0.98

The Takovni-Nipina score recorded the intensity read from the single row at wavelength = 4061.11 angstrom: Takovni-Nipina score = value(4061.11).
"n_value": 0.586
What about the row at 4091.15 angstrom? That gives 0.583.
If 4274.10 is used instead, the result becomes 0.593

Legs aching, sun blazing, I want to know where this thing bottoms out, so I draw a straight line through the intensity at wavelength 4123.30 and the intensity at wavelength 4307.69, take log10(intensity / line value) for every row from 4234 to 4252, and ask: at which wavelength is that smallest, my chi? 4244.68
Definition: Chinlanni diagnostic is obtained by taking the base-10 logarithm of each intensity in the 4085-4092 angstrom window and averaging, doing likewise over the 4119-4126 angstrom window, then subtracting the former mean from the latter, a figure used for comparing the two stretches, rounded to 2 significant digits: -0.022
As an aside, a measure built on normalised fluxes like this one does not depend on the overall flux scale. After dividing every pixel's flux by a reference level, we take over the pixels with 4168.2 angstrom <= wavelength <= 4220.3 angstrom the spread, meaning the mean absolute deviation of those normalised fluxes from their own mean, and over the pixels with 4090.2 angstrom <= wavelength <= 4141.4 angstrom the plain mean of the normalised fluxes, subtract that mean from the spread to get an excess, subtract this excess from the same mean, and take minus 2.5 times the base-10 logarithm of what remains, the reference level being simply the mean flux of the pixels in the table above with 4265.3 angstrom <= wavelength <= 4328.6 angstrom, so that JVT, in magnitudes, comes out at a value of -0.763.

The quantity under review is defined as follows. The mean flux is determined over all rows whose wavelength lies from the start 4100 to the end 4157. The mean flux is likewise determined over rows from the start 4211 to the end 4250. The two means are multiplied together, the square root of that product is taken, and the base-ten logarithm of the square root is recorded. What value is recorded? -0.236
